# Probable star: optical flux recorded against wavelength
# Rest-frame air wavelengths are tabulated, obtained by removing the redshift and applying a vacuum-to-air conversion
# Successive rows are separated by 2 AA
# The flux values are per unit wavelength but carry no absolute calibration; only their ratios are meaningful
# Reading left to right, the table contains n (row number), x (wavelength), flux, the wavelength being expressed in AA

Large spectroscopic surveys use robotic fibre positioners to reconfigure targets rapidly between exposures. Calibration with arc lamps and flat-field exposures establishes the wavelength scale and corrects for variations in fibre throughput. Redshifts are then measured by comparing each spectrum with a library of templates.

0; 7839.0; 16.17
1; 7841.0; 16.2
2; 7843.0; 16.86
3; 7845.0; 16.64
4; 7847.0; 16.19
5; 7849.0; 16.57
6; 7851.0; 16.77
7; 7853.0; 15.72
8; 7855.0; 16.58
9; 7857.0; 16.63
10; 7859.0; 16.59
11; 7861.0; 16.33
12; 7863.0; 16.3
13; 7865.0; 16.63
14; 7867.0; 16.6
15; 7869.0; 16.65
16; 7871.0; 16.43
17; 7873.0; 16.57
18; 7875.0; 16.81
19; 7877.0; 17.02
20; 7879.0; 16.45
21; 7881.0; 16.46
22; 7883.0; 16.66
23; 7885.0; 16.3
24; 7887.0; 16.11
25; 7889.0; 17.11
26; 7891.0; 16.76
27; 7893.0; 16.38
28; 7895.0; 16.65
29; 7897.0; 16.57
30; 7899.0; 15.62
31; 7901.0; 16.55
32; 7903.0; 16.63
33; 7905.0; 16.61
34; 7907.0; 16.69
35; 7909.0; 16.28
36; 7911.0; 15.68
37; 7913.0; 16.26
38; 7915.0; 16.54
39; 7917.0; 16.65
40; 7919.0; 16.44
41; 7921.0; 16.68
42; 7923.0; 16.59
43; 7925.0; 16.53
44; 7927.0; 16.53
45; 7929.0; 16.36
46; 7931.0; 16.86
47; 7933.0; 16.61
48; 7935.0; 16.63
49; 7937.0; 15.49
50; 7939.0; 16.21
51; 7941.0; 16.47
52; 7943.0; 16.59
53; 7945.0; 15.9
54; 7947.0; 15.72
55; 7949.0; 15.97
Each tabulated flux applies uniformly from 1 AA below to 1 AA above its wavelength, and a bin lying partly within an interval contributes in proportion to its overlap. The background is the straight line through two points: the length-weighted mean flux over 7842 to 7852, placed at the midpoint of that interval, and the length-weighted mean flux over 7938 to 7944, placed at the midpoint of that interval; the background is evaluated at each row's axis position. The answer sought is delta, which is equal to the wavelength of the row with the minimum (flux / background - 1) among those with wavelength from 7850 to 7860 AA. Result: 7853.0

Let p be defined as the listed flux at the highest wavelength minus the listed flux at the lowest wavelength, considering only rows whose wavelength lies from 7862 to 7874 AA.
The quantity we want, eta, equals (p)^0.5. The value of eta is 0.52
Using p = 0.27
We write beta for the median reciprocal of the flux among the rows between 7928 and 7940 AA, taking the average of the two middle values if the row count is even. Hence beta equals 0.0607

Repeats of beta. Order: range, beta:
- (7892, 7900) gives 0.0607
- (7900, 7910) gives 0.0602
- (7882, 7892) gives 0.0600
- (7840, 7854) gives 0.0604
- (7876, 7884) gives 0.0604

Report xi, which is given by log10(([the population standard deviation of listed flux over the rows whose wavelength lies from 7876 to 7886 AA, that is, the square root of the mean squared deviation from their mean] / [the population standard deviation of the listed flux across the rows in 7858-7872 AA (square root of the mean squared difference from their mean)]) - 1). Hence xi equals -0.09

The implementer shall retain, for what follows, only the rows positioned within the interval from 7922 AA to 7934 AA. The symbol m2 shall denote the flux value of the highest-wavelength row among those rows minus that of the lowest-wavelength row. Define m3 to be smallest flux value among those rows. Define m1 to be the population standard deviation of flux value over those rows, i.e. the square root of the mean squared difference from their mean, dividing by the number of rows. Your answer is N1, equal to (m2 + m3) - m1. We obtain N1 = 16.2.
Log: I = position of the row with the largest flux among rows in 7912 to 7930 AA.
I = 7921.0 AA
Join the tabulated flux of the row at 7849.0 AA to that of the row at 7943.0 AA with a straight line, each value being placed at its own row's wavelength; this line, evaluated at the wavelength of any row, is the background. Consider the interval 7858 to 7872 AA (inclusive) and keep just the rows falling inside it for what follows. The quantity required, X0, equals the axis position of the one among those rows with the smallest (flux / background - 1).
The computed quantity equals 7863.0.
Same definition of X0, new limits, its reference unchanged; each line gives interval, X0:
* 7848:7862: 7853.0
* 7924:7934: 7929.0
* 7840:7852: 7847.0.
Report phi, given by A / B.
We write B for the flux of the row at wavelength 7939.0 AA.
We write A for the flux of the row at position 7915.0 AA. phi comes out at 1.02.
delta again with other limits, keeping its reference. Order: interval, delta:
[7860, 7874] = 7863.0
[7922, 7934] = 7929.0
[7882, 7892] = 7887.0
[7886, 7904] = 7899.0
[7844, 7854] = 7853.0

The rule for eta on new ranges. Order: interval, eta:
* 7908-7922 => 0.63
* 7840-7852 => 0.75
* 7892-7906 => 0.48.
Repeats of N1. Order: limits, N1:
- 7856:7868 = 16.1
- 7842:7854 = 14.2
